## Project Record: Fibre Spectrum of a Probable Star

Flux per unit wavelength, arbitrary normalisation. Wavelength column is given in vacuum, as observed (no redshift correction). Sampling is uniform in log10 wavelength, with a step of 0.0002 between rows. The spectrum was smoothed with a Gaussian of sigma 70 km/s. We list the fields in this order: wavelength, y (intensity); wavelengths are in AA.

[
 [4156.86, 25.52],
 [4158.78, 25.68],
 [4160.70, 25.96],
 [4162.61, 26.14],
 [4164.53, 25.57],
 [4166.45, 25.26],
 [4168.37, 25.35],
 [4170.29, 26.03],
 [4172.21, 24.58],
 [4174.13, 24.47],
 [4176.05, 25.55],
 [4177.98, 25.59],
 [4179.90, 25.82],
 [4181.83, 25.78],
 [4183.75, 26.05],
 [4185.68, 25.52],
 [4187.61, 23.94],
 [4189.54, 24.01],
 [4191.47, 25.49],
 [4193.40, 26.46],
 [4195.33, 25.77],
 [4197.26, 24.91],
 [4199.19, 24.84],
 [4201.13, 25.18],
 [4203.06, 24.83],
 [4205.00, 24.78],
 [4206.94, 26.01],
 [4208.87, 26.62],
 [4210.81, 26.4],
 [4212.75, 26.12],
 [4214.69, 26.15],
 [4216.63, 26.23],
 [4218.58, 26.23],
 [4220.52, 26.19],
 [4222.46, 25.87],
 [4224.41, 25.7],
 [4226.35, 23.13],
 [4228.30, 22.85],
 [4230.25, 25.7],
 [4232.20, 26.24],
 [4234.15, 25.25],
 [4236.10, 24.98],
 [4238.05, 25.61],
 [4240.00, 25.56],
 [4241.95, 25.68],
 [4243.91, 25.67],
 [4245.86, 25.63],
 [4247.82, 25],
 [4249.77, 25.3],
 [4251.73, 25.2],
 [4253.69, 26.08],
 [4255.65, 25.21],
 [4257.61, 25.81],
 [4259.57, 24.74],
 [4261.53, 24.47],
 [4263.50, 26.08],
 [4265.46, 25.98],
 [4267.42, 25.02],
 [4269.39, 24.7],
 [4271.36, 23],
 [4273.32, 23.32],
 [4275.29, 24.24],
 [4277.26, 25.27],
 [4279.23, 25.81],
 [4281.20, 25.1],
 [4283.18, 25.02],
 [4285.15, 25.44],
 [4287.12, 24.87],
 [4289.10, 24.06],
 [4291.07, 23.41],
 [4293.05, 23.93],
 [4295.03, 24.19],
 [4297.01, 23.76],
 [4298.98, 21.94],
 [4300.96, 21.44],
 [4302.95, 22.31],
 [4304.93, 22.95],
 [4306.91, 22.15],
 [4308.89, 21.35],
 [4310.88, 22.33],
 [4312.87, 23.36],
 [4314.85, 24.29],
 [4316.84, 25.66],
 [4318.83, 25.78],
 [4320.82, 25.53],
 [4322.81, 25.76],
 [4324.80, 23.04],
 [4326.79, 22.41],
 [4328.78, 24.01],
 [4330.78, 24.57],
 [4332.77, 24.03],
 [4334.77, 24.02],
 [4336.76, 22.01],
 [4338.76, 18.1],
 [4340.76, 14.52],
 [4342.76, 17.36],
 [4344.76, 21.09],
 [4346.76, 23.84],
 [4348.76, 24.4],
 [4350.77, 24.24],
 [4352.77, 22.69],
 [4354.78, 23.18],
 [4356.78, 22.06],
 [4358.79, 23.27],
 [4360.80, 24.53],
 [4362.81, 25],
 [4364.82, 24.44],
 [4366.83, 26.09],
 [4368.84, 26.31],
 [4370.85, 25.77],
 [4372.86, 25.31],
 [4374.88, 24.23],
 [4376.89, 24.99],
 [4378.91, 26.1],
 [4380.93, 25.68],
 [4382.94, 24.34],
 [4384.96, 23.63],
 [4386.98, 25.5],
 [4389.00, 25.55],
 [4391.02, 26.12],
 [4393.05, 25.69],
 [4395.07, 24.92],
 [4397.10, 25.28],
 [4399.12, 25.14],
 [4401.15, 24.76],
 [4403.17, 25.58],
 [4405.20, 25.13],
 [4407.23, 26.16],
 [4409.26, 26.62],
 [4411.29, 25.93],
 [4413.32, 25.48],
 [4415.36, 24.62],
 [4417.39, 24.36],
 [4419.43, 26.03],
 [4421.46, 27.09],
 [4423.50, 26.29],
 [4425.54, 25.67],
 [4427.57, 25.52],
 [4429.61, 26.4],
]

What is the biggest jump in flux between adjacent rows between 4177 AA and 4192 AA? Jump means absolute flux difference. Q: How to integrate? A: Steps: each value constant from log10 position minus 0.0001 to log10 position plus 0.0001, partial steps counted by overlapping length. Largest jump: 1.6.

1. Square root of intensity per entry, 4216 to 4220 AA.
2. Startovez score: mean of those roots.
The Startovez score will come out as 5.12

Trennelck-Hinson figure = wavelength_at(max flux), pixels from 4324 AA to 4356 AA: 4330.78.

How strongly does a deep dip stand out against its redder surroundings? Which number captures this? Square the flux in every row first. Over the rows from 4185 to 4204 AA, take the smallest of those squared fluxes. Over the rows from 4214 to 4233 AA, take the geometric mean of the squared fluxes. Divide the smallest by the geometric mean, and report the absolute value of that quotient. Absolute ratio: 0.89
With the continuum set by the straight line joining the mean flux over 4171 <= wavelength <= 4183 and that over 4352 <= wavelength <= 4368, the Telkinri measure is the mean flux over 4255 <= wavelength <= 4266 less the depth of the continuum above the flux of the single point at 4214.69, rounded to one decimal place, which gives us 26.5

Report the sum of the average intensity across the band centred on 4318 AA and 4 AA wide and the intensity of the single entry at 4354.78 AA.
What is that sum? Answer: 48.9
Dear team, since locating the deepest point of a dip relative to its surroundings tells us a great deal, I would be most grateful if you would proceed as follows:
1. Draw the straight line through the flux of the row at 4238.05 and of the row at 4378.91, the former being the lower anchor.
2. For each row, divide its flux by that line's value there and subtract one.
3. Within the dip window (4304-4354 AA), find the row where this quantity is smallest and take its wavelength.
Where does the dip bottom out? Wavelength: 4340.76 AA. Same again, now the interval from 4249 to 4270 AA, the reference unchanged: 4261.53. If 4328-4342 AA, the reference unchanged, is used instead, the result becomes 4340.76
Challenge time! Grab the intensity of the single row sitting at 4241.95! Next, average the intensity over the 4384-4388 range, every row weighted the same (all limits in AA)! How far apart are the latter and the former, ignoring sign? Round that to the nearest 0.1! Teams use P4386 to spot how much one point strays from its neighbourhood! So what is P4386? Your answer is 1.1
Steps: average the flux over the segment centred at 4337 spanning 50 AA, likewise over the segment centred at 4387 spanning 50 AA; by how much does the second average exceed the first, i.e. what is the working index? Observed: 2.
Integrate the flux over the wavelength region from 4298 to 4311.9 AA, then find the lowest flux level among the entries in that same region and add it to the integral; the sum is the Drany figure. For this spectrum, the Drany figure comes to 328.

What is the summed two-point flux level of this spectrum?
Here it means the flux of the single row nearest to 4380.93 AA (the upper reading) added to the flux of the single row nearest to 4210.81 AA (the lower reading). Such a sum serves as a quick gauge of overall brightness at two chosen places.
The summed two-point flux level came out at 52.1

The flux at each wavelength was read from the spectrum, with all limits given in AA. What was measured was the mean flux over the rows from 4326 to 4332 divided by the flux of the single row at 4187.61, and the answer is 0.99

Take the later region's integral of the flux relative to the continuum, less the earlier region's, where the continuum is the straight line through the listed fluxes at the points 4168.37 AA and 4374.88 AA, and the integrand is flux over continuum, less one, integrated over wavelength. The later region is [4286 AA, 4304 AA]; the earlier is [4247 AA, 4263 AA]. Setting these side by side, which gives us -1.2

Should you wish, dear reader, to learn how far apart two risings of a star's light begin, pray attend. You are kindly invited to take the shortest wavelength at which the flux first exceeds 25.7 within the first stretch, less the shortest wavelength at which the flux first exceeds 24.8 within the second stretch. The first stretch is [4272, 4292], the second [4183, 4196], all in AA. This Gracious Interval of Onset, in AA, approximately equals 95.5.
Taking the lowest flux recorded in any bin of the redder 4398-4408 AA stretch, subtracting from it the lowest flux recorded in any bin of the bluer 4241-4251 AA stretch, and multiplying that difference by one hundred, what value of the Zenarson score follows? -24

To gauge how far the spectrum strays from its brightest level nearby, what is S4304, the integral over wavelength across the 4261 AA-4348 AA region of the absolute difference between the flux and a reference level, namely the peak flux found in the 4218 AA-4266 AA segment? 244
